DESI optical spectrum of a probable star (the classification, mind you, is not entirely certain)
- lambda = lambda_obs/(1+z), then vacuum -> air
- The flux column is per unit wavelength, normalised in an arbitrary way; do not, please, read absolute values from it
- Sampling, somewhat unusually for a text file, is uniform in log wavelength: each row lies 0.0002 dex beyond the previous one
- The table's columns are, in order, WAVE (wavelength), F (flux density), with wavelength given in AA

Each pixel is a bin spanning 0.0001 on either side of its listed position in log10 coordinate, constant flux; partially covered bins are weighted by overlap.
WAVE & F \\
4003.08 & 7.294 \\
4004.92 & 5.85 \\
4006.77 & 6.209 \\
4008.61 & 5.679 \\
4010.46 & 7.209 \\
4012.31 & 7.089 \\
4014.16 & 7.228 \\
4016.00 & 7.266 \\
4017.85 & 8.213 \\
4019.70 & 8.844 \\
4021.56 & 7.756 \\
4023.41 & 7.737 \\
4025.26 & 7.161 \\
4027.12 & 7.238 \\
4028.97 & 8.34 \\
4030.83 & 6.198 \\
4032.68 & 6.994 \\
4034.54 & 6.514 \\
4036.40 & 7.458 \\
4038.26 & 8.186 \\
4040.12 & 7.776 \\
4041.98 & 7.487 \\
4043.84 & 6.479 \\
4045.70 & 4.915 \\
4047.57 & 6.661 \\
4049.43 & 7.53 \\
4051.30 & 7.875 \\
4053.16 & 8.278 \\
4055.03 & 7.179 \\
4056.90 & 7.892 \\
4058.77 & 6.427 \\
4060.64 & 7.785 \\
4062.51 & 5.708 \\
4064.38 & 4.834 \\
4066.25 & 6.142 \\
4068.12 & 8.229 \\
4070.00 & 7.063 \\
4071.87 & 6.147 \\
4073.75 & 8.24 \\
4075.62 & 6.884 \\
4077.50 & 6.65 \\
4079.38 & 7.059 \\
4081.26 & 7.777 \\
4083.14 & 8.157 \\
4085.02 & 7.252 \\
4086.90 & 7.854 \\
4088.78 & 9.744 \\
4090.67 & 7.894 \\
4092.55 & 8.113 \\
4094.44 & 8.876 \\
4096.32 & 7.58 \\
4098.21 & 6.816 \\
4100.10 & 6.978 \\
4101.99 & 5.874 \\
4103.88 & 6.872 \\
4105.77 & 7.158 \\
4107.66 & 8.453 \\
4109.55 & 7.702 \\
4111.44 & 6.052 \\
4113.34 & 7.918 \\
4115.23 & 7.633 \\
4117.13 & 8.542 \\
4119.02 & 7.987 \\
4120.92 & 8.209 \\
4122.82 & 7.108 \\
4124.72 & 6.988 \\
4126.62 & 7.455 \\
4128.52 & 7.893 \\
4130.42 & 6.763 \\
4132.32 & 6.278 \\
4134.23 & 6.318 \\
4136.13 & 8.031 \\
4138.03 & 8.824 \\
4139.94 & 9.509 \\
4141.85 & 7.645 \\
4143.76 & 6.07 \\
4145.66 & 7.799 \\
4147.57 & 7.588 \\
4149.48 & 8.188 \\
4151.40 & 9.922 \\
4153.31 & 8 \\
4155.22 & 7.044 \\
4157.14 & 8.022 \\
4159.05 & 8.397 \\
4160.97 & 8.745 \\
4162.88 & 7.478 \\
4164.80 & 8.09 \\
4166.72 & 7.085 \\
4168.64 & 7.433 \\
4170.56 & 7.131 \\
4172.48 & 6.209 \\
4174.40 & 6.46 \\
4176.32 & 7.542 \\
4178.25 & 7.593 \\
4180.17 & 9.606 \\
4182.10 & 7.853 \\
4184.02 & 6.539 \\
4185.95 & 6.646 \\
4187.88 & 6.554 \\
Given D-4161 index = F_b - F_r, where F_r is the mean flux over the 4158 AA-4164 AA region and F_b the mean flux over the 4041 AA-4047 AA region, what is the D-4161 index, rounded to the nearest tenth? -1.9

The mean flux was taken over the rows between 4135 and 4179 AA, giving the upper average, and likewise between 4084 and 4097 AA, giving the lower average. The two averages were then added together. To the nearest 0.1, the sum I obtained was 16.0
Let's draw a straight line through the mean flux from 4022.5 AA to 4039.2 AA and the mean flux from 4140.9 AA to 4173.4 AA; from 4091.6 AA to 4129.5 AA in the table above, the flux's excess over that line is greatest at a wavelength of 4094.44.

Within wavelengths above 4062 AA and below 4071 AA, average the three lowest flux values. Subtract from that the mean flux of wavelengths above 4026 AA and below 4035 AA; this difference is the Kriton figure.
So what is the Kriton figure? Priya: -1.5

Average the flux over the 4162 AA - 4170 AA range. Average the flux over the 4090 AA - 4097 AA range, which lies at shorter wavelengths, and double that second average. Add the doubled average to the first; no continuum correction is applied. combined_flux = 23.8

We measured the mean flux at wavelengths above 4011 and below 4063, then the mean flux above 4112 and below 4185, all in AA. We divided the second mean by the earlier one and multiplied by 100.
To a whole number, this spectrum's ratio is 105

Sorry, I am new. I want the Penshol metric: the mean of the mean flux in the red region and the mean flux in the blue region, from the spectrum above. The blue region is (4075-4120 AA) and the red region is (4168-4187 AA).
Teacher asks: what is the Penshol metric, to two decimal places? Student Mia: 7.44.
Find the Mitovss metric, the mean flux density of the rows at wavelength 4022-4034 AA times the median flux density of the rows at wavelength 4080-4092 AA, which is 57.3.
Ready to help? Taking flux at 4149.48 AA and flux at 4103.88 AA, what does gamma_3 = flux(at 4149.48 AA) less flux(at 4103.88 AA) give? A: 1.3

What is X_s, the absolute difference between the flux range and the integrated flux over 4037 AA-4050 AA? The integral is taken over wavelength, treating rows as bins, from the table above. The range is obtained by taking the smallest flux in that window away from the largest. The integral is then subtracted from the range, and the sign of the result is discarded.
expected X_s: 88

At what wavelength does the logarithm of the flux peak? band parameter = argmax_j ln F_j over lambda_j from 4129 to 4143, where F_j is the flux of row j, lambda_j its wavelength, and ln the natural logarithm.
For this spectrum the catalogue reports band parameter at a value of 4139.94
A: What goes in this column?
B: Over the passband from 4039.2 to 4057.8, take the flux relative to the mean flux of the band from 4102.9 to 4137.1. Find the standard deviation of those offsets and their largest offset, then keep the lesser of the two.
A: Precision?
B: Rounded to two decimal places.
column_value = 0.87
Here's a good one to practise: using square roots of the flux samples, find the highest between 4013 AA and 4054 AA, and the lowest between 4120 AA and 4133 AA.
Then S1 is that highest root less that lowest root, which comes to 0.47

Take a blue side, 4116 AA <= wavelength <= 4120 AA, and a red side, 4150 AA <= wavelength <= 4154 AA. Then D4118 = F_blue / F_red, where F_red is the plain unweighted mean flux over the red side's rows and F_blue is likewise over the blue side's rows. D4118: 0.92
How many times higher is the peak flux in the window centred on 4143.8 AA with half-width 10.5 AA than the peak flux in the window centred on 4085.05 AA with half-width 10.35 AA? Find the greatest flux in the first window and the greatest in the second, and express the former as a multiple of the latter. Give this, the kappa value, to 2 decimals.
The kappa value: 1.02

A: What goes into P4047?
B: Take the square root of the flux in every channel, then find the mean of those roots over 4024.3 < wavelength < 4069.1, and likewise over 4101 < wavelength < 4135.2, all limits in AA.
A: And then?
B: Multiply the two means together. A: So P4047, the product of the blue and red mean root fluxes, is 7.1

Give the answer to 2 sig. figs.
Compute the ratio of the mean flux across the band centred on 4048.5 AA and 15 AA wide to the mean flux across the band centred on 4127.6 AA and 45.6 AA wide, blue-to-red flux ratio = 0.93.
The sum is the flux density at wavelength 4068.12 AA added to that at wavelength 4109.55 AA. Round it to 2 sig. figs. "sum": 16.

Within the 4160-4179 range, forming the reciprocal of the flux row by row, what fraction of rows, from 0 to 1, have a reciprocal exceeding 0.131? 0.80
